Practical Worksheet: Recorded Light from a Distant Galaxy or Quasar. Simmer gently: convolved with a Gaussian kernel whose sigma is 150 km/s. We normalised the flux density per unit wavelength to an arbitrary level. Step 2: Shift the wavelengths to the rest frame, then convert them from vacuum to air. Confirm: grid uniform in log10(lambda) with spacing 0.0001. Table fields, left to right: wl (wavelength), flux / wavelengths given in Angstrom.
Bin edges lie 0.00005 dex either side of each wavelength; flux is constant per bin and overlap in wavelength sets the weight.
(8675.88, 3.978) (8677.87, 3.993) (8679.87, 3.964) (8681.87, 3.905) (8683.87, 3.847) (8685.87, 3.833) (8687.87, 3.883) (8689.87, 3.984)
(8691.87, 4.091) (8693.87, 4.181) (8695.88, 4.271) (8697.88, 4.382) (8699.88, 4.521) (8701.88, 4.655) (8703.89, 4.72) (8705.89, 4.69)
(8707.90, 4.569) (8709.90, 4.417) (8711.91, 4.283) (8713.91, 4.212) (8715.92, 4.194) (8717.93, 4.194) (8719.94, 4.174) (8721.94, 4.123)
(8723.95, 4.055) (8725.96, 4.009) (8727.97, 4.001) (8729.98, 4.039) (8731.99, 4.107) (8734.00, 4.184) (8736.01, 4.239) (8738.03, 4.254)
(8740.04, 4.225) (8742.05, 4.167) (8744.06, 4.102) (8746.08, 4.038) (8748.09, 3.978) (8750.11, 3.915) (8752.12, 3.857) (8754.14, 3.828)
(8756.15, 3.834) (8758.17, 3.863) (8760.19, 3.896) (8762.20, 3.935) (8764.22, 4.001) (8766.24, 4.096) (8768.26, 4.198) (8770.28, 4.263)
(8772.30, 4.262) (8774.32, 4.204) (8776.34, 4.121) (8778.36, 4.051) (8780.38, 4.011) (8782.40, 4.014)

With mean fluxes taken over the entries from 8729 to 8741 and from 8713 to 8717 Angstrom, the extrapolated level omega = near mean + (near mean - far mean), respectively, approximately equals 4.15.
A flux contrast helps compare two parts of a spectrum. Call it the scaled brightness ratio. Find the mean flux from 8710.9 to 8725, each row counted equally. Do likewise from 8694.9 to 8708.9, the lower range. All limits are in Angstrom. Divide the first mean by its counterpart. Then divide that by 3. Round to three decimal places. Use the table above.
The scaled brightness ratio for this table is 0.306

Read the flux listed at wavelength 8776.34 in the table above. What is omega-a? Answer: 4.121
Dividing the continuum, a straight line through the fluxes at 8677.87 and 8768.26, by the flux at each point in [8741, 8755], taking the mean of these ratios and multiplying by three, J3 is 3.13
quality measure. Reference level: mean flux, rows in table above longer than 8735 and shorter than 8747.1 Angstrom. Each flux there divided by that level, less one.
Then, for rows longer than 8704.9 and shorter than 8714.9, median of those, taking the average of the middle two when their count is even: 0.06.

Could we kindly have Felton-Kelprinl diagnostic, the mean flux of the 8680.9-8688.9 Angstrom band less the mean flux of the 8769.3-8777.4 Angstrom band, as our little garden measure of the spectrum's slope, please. -0.3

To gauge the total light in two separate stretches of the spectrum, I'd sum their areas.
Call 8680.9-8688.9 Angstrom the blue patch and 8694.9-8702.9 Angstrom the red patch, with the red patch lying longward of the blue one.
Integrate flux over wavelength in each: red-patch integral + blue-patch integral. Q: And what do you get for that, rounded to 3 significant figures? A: 66.6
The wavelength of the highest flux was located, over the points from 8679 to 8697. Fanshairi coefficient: 8695.88 Angstrom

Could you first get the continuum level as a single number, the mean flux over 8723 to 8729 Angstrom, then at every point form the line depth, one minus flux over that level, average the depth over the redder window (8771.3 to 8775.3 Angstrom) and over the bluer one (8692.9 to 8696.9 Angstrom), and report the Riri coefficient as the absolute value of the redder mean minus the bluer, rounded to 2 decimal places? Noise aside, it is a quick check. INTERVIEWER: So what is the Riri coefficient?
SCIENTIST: 0.00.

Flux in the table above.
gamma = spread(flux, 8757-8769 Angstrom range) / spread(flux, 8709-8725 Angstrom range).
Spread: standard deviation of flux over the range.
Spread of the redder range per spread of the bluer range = 1.2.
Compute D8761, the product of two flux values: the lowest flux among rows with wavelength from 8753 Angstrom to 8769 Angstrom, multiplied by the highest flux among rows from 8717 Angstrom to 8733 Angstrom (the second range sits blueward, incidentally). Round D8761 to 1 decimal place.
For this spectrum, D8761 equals 16.1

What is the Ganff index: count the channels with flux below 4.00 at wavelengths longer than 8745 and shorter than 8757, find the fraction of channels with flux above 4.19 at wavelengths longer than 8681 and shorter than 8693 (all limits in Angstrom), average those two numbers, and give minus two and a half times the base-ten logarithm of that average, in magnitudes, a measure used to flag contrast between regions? -1.0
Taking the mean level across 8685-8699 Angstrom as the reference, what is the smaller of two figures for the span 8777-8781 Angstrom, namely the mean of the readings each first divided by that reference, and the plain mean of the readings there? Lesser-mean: 0.99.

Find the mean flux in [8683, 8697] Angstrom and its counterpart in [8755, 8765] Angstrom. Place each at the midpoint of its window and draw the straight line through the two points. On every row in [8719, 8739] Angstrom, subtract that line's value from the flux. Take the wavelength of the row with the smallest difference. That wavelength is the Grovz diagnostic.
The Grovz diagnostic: 8727.97 Angstrom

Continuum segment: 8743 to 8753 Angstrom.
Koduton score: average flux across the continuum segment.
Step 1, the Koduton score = 3.98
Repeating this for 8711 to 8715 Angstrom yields 4.25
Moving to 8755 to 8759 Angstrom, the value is 3.85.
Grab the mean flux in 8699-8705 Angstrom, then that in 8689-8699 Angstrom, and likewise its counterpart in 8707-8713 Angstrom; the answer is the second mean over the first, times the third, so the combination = 4.0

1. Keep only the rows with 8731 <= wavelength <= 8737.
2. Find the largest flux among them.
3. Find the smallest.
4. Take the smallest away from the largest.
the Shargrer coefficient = 0.13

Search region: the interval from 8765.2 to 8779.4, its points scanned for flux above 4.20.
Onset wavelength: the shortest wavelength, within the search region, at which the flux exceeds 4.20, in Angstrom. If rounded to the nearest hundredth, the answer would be 8770.28 Angstrom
